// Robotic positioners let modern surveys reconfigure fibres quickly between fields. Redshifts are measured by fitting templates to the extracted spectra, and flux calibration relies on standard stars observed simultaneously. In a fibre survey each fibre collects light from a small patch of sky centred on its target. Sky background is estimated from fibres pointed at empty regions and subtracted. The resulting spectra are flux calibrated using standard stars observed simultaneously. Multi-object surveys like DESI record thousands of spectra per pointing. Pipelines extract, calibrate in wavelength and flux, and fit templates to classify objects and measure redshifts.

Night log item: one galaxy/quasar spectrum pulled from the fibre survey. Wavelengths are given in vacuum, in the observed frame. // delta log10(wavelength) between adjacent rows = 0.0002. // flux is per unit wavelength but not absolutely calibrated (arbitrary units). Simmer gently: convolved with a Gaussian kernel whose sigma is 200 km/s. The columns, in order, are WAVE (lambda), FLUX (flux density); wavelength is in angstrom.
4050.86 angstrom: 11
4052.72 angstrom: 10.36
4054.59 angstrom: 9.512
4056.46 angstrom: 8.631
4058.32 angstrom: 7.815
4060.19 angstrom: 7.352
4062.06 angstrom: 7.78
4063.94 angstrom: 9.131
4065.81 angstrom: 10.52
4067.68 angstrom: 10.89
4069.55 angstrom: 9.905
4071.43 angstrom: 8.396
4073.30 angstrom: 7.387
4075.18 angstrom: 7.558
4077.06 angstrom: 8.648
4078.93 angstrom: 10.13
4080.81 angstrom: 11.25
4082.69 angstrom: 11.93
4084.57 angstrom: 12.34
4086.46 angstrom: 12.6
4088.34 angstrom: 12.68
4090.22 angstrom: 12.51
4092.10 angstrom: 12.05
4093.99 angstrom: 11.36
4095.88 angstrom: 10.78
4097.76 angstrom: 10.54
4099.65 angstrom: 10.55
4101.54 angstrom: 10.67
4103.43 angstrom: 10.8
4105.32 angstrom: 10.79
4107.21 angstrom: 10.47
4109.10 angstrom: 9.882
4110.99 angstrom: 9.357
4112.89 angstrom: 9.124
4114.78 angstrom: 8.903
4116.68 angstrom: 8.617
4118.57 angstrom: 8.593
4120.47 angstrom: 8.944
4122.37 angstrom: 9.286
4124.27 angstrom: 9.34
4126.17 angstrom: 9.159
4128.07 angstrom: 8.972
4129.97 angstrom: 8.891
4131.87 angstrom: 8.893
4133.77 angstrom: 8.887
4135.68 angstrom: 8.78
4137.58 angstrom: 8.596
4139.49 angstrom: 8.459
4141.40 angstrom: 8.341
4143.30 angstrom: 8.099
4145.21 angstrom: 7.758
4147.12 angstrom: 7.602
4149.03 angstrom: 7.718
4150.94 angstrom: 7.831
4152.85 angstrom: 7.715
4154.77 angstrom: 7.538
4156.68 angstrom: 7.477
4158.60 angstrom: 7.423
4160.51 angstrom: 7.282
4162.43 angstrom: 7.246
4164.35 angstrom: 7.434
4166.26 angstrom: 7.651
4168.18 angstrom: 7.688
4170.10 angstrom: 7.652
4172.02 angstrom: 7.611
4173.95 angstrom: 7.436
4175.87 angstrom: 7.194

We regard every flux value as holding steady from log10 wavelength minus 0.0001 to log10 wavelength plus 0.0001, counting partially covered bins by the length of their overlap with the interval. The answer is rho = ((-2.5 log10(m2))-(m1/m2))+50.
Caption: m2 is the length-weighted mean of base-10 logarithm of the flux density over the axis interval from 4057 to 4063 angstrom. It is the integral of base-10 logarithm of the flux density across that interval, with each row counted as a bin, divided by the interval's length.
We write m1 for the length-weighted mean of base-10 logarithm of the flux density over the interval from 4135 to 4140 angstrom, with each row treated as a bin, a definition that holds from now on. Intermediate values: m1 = 0.94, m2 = 0.89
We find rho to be 49.08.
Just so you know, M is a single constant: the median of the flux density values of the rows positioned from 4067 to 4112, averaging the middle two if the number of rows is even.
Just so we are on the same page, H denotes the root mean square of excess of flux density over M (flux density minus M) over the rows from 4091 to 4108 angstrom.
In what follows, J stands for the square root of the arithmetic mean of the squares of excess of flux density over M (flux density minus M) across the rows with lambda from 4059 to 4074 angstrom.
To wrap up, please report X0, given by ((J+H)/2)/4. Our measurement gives 0.34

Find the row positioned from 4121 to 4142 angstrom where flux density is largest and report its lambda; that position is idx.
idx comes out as 4124.27 angstrom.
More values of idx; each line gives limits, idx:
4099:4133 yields 4103.43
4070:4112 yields 4088.34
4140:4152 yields 4141.40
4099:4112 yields 4103.43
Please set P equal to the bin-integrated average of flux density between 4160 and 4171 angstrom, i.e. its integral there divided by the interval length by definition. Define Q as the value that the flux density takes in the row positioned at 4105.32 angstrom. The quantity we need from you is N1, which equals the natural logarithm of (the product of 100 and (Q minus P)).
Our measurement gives 5.8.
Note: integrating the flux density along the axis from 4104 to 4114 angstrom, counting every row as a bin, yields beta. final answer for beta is 99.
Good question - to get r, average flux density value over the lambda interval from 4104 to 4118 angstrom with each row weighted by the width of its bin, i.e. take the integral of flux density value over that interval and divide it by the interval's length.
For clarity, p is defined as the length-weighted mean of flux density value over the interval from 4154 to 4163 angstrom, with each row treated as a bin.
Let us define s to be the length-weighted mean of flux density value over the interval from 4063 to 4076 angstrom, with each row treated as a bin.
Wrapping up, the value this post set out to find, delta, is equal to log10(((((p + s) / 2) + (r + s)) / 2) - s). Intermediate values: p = 7.4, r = 9.60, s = 9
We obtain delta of 0.64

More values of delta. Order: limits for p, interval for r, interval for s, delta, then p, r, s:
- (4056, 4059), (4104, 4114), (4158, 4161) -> 0.71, 8.2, 9.94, 7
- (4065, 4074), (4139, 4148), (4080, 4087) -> 0.53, 9.5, 8.04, 12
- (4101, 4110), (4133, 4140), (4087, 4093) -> 0.59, 10.5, 8.68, 12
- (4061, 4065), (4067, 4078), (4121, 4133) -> 0.63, 8.5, 8.75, 9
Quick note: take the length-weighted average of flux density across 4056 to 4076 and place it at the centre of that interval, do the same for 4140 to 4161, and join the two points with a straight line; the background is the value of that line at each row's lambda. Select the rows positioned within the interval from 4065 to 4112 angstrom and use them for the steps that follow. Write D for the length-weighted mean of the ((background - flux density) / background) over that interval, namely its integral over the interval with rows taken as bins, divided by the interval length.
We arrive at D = -0.25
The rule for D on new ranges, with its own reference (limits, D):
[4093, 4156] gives -0.13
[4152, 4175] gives 0.01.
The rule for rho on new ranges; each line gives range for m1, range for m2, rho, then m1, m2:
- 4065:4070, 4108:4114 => 48.98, 1.02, 0.98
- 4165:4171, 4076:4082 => 49.12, 0.88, 1.00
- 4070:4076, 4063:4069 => 49.10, 0.90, 1.01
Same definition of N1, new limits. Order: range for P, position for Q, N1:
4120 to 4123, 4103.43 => 5.1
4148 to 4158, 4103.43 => 5.8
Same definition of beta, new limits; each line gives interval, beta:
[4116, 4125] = 81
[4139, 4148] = 72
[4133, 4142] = 77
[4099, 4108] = 96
